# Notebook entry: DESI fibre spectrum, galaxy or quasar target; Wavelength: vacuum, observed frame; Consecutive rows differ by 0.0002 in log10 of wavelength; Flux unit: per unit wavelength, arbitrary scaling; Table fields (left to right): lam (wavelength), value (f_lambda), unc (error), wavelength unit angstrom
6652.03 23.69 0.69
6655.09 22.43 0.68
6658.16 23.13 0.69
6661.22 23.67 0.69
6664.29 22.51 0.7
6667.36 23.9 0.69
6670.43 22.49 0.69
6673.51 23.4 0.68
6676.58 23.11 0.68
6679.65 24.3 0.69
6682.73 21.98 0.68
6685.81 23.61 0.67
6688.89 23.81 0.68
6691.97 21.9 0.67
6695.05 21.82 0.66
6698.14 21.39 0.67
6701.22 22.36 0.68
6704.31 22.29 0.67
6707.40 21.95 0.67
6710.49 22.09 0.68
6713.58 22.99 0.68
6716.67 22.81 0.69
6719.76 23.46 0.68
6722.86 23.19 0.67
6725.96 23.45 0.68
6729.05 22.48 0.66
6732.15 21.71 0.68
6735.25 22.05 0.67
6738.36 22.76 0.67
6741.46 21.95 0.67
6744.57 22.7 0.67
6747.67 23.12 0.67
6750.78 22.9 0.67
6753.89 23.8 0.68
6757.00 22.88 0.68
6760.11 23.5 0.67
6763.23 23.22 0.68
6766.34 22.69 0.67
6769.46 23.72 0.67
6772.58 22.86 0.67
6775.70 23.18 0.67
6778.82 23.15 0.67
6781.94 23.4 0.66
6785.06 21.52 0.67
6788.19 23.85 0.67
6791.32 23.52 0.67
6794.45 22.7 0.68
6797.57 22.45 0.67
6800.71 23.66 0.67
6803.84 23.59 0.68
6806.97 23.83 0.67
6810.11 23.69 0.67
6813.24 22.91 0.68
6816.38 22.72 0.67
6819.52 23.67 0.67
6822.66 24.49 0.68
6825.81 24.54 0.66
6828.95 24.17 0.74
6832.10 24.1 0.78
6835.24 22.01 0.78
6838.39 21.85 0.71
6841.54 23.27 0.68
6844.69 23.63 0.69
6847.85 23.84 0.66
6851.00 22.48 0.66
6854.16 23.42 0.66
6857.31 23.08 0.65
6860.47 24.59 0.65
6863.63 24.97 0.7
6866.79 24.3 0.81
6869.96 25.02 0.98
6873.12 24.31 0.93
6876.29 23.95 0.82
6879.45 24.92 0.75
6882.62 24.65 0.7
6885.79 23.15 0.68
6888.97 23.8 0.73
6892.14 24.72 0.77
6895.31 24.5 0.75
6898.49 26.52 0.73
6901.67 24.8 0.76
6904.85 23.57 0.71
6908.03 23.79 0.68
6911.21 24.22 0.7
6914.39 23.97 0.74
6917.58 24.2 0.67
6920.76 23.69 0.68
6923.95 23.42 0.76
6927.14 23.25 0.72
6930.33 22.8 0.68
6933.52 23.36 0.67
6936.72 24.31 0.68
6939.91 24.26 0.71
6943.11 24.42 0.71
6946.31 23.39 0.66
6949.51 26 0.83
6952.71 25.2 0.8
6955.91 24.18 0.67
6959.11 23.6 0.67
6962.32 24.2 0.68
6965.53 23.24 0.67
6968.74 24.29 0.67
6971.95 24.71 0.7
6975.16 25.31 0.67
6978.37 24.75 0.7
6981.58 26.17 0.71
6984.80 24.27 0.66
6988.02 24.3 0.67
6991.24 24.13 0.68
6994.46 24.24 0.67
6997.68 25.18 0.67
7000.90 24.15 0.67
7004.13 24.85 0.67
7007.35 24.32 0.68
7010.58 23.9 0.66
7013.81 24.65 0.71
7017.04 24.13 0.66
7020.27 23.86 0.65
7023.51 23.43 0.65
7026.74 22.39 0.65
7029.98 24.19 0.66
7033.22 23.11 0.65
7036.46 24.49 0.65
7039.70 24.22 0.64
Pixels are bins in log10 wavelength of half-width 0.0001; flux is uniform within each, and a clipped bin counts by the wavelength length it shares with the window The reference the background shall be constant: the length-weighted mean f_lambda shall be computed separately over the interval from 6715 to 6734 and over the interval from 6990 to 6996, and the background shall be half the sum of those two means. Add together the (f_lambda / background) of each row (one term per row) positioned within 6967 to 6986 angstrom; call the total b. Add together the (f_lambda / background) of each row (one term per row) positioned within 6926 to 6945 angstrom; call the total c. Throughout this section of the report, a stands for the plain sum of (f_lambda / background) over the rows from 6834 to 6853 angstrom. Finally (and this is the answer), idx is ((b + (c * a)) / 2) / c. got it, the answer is 3.44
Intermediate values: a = 5.83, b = 6.36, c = 6.06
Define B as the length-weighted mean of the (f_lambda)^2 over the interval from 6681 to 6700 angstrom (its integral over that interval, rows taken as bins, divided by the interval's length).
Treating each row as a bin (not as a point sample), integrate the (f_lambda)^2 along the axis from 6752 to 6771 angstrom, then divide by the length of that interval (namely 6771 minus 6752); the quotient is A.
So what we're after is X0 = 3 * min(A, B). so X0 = 1513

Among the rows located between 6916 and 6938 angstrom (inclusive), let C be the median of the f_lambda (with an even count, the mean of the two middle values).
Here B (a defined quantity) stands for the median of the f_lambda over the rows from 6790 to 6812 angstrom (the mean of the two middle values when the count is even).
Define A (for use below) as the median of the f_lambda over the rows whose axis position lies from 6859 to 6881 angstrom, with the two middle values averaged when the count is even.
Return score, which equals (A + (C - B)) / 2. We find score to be 12.2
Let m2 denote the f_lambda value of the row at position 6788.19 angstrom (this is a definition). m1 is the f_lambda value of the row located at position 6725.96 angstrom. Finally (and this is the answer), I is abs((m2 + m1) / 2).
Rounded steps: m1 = 23.45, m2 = 23.85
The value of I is 23.65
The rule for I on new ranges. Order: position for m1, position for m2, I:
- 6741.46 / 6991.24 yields 23.04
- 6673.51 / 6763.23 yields 23.31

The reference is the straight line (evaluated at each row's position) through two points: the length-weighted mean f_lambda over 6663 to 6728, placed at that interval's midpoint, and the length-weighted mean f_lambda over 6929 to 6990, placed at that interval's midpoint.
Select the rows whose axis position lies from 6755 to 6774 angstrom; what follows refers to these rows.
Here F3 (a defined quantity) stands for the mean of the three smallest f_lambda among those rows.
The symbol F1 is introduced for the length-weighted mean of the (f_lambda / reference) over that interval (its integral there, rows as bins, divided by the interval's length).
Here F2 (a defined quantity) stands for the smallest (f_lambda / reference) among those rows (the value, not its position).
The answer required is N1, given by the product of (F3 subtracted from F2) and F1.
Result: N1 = -21.8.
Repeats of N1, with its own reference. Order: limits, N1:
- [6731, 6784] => -20.7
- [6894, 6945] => -22.1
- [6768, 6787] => -21.3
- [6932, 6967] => -22.3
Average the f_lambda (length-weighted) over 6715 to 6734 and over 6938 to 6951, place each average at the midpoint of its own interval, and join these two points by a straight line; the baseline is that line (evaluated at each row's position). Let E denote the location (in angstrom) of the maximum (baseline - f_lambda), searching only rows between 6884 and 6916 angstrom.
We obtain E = 6885.79 angstrom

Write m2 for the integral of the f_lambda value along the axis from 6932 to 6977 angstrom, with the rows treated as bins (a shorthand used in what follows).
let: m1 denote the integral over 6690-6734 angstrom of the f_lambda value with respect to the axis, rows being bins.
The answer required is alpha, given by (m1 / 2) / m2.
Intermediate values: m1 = 987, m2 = 1094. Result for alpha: 0.45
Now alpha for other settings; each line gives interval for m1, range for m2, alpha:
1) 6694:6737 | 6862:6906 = 0.45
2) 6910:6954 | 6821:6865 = 0.51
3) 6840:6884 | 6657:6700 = 0.54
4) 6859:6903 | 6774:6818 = 0.53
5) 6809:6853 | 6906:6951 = 0.48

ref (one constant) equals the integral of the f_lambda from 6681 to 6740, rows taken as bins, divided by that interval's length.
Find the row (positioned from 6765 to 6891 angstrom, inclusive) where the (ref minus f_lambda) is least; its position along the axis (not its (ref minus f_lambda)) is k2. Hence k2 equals 6869.96 angstrom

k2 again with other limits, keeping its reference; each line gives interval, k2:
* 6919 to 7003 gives 6981.58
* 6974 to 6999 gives 6981.58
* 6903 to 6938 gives 6936.72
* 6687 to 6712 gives 6688.89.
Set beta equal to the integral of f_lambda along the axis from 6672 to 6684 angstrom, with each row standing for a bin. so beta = 279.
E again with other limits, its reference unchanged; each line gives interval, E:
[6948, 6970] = 6965.53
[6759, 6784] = 6766.34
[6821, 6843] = 6838.39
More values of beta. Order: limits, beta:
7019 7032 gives 305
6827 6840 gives 300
